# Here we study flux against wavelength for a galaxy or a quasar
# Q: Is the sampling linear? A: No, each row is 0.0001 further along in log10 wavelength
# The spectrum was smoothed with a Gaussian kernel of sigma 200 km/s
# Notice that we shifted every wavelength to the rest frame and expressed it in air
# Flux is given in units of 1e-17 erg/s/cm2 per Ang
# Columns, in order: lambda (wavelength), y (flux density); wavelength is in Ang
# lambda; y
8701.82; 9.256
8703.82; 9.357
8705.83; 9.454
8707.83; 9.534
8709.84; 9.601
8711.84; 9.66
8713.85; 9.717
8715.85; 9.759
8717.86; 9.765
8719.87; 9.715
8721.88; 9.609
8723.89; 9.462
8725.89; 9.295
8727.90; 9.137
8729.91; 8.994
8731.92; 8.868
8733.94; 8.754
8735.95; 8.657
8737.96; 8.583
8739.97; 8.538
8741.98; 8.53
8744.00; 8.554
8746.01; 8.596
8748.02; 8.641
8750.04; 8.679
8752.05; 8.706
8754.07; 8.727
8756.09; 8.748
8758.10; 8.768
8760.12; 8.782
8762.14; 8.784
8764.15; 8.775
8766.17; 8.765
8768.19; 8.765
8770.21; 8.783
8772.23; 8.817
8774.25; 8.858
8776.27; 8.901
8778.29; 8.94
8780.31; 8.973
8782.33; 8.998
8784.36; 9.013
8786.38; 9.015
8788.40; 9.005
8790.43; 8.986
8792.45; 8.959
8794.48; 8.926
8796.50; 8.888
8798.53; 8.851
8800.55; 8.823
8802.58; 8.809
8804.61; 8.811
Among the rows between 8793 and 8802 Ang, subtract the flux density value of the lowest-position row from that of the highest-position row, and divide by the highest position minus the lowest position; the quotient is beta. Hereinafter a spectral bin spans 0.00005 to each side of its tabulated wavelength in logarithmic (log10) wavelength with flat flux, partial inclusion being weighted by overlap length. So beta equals -0.02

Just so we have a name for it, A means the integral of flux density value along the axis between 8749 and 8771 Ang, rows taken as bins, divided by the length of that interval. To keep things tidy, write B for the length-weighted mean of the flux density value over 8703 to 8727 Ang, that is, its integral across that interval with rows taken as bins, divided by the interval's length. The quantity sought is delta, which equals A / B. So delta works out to 0.91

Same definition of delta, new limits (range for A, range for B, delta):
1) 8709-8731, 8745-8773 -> 1.09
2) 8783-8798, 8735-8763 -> 1.03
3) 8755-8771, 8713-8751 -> 0.97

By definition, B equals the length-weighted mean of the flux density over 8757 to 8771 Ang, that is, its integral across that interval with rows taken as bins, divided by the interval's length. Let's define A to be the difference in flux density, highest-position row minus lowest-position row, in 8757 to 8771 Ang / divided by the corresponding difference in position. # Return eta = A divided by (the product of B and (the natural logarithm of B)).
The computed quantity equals 0.0001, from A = 0.00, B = 8.8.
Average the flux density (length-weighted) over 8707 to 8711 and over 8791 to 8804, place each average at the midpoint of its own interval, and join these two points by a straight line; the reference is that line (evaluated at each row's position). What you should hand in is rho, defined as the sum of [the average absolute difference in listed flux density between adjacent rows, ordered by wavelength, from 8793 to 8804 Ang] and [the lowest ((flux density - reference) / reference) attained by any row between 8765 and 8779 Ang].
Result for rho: -0.010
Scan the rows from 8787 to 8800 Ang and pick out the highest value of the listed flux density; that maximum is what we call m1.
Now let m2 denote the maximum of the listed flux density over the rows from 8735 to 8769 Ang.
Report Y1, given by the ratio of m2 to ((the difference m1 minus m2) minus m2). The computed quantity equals -1.03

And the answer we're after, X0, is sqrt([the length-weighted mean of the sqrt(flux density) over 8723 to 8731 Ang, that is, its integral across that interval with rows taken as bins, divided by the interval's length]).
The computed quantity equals 1.74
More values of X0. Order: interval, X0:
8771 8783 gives 1.73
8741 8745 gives 1.71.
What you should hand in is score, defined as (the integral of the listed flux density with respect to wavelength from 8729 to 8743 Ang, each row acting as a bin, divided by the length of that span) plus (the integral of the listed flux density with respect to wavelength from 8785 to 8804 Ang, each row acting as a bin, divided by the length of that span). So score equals 17.6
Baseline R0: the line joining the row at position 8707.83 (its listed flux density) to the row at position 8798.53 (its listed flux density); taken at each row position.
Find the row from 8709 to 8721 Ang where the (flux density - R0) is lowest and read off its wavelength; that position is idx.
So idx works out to 8709.84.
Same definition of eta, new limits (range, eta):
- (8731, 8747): -0.0010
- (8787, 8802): -0.0008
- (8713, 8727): -0.0016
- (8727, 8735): -0.0032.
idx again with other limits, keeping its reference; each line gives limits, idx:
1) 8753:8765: 8754.07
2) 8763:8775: 8764.15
